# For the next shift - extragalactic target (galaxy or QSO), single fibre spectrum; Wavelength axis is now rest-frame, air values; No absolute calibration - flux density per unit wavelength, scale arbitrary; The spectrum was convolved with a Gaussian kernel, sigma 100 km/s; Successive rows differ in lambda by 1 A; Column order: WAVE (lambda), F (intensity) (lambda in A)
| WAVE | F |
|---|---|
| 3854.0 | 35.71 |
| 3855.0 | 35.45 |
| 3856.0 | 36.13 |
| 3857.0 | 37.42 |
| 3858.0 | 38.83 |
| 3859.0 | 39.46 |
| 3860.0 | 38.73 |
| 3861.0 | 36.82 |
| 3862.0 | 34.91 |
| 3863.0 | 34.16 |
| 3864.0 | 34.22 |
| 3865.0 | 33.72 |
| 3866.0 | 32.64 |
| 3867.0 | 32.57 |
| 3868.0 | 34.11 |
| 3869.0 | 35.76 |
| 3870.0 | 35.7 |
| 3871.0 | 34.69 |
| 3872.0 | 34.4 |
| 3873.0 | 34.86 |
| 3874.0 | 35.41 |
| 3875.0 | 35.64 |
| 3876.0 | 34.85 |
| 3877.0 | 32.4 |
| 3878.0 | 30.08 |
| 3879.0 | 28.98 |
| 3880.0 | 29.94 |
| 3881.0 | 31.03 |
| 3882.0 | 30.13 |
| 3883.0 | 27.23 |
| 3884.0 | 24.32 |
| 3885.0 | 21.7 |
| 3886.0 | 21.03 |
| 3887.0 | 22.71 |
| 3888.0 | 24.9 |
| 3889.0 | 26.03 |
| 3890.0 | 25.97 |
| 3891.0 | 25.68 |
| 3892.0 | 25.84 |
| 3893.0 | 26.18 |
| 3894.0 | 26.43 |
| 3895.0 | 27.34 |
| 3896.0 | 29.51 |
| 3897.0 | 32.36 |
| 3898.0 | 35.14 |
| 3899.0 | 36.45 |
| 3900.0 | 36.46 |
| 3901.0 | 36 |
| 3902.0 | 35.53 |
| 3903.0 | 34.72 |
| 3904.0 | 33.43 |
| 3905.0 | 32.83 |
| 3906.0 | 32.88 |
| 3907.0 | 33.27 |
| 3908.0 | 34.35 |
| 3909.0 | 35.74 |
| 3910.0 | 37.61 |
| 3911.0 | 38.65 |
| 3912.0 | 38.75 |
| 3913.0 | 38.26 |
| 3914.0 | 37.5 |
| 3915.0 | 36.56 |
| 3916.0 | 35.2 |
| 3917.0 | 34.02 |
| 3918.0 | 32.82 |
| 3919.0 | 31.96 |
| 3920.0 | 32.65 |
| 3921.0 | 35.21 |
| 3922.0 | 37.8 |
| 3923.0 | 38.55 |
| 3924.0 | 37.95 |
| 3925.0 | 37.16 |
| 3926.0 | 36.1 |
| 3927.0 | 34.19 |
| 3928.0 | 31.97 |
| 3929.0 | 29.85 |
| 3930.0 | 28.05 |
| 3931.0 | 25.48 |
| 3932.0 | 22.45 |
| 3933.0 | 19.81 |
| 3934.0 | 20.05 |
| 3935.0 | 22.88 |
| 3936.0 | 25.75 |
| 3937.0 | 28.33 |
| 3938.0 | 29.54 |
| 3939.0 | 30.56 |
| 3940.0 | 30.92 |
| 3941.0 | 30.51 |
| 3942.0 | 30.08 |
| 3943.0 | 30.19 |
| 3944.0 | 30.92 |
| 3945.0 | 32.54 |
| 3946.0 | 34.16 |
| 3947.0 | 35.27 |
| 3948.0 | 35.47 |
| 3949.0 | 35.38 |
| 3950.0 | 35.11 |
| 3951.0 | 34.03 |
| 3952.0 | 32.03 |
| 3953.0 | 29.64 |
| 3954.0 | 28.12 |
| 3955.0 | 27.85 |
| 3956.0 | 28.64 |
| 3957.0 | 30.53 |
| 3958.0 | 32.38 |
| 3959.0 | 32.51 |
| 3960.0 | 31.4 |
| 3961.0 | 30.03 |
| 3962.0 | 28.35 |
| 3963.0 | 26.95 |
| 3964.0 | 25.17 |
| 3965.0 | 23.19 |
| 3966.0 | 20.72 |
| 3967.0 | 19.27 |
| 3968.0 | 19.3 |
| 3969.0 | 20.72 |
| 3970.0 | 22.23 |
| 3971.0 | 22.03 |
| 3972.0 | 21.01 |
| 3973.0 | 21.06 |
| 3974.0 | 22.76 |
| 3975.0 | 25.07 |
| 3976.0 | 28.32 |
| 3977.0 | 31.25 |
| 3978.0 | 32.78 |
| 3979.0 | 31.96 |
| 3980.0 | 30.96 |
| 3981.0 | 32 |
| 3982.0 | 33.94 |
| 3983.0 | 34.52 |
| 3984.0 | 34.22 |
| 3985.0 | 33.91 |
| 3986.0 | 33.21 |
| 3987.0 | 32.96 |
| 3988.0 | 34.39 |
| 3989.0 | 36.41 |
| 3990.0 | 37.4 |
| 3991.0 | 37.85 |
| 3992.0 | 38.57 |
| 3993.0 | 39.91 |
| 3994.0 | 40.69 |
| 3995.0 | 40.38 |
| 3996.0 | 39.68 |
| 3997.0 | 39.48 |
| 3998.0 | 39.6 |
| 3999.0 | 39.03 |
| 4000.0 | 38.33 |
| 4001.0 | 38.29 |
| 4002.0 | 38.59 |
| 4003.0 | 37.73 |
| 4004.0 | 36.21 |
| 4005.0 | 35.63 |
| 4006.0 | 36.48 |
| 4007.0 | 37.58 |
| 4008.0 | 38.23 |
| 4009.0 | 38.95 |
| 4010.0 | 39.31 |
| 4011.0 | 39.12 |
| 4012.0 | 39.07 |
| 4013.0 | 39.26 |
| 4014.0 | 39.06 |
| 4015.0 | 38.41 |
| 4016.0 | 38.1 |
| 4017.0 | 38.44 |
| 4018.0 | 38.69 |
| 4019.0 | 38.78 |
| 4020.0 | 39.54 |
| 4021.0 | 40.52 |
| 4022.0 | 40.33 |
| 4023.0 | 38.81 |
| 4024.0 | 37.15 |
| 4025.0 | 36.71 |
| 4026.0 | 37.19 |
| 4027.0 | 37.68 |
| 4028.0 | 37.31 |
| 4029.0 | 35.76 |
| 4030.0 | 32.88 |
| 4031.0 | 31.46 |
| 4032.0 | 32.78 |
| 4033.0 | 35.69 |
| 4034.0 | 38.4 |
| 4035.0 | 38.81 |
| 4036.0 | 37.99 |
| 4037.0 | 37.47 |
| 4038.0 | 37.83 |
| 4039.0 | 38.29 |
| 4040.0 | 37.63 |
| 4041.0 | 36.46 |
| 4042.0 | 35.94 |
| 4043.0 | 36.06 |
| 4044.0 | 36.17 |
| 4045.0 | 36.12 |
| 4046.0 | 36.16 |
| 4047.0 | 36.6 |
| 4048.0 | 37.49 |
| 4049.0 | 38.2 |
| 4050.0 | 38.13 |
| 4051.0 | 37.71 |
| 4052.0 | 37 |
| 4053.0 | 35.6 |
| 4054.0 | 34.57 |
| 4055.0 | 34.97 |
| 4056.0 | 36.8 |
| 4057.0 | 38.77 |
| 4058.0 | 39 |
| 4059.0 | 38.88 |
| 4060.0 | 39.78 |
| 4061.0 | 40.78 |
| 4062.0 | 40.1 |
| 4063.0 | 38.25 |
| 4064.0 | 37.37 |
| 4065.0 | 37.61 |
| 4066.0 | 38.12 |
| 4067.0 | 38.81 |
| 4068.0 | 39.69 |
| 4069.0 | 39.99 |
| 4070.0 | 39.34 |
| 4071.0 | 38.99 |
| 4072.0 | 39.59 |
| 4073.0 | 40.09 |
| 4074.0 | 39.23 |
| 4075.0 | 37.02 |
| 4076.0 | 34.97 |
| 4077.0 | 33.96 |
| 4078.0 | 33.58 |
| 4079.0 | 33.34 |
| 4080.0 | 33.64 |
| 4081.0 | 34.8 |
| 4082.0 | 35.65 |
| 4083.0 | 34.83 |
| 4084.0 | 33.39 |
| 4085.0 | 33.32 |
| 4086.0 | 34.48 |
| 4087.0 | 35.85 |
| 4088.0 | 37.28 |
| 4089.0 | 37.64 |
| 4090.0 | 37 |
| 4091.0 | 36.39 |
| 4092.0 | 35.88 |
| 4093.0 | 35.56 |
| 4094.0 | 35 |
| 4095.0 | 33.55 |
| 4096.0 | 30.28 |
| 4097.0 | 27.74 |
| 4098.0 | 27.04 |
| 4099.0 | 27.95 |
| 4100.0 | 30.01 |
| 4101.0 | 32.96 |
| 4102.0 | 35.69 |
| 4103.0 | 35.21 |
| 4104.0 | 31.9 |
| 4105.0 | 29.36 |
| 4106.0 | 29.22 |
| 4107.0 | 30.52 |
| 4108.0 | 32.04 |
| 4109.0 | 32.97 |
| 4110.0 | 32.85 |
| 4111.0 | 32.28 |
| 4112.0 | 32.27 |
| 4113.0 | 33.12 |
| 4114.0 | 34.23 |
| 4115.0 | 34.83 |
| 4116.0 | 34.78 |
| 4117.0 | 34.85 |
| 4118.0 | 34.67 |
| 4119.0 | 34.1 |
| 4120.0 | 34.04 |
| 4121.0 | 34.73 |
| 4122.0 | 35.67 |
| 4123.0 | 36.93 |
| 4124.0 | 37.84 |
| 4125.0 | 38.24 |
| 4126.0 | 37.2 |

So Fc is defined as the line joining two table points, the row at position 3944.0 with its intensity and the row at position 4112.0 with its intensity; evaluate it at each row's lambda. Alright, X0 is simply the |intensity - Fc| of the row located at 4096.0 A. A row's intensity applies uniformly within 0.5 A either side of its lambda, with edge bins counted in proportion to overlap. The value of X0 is 1.86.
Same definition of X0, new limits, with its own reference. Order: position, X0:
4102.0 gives 3.50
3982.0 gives 2.71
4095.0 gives 1.42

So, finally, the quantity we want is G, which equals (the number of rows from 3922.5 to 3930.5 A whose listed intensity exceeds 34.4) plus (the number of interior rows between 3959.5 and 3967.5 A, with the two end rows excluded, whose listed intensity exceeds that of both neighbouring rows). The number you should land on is 4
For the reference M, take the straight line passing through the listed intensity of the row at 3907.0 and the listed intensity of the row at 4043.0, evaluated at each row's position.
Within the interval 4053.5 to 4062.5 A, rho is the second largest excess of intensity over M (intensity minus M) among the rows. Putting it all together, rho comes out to 3.7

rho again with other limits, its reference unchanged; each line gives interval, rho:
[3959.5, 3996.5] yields 5.3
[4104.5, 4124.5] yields -0.8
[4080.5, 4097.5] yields 0.3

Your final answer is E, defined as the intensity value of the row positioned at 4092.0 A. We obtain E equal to 35.88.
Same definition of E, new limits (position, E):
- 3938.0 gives 29.54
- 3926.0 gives 36.1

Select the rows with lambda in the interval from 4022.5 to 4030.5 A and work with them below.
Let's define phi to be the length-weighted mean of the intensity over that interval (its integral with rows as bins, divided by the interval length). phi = 36.7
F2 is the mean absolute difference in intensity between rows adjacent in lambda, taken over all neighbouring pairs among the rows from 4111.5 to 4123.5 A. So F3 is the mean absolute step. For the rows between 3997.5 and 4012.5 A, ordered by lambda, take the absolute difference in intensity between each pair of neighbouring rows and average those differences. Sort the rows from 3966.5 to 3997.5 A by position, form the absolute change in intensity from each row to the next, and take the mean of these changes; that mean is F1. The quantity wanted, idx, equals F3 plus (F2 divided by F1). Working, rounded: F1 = 1.06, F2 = 0.58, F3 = 0.6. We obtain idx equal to 1.2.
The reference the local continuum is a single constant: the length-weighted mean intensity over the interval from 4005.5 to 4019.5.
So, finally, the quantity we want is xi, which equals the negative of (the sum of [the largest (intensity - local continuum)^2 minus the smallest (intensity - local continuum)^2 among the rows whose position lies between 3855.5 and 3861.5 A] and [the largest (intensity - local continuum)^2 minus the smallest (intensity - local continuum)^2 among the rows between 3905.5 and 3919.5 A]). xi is -49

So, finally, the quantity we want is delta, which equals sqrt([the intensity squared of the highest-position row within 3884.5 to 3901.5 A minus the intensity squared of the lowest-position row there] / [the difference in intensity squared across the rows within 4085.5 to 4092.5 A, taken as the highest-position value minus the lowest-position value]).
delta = 2.89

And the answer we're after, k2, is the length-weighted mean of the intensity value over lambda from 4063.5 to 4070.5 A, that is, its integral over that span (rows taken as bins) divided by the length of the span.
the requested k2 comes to 39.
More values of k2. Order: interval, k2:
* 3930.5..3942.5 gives 26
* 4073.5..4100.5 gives 34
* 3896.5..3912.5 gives 35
